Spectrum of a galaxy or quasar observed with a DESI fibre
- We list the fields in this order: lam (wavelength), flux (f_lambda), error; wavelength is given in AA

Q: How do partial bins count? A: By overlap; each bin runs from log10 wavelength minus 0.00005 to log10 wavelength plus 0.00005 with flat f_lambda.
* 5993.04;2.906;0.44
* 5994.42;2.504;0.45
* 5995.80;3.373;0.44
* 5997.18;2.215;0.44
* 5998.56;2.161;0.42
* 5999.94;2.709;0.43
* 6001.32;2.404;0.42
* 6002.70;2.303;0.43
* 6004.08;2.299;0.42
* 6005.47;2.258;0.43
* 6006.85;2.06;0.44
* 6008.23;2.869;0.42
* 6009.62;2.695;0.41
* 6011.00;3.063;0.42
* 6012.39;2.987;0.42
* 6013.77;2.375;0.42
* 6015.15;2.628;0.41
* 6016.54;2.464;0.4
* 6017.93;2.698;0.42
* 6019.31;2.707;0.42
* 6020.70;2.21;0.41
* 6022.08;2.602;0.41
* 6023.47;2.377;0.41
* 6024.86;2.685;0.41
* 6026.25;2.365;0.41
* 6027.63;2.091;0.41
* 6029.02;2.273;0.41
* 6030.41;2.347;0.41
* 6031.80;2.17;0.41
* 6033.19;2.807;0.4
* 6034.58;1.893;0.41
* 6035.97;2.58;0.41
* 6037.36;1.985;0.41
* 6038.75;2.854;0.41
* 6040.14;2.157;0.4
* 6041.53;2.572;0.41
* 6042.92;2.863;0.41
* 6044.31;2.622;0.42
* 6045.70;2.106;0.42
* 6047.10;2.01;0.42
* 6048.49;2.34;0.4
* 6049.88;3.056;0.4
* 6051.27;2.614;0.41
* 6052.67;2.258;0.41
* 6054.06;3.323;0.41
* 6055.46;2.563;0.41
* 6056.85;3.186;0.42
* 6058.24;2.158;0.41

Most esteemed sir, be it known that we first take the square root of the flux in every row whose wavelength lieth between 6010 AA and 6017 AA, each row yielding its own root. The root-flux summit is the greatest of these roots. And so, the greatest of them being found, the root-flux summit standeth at 1.75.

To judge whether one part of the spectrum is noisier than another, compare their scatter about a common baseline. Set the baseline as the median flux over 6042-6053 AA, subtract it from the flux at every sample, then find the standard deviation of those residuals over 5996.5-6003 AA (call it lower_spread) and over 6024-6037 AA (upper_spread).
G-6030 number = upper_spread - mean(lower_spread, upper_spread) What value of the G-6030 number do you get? 0.04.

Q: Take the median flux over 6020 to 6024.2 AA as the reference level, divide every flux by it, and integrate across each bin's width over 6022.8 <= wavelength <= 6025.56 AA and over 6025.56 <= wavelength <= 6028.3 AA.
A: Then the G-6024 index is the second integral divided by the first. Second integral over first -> 0.88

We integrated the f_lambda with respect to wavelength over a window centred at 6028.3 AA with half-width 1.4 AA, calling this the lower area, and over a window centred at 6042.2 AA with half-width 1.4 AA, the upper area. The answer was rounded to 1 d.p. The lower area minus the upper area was -1.5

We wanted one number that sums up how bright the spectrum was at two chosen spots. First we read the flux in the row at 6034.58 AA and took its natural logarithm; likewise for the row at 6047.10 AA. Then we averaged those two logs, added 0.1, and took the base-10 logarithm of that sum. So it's -0.11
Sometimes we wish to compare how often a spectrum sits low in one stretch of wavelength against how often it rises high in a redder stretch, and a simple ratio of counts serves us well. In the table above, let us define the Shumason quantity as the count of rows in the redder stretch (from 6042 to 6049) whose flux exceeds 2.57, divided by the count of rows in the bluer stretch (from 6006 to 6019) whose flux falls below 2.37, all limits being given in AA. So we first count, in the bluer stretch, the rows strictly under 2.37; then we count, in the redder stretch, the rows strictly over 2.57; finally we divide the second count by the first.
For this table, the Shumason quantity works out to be 2.00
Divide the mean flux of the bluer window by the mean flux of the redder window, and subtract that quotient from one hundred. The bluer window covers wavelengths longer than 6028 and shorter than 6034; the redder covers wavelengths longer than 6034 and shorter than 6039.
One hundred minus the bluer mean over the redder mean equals 99.0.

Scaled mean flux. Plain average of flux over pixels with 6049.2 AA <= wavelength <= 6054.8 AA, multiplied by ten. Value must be 28.1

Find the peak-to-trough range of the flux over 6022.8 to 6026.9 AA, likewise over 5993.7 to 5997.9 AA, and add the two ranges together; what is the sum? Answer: 1.5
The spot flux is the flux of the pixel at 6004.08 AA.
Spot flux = 2.299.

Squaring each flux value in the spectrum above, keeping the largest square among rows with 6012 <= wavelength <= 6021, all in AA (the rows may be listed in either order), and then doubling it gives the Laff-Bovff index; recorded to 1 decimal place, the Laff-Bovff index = 17.8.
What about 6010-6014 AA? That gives 18.8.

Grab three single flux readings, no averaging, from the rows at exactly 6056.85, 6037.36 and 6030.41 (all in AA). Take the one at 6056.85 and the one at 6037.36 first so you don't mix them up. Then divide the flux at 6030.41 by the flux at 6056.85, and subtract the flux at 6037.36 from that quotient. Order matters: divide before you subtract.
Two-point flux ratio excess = -1.25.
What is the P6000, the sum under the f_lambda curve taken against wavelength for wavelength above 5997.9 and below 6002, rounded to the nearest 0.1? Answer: 10.0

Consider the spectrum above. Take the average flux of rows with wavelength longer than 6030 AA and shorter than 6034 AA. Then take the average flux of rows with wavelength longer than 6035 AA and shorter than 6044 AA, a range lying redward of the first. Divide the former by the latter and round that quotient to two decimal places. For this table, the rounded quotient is 0.98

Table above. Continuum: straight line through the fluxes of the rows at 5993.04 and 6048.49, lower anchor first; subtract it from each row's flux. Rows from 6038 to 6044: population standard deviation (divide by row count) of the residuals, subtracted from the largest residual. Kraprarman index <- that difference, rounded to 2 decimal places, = 0.18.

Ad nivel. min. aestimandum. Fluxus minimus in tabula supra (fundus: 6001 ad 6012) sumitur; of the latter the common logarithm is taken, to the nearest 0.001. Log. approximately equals 0.314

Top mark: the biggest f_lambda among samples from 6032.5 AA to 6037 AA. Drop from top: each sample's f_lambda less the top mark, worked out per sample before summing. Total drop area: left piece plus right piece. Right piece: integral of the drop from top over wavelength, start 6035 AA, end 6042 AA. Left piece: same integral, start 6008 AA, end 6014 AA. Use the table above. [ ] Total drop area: -2.7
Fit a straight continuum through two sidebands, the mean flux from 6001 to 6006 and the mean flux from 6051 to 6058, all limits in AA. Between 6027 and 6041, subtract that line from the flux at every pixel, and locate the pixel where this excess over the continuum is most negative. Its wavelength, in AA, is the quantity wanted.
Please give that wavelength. 6034.58 AA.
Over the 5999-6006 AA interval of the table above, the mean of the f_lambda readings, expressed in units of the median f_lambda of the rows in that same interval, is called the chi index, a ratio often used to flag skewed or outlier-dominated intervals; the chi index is 1.04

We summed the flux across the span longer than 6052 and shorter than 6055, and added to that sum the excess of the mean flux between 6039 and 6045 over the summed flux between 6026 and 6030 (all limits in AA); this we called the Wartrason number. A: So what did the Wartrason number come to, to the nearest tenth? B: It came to 1.4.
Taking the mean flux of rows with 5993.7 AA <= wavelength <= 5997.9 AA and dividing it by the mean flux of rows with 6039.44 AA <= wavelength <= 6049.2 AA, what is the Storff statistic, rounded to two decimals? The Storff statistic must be 1.13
